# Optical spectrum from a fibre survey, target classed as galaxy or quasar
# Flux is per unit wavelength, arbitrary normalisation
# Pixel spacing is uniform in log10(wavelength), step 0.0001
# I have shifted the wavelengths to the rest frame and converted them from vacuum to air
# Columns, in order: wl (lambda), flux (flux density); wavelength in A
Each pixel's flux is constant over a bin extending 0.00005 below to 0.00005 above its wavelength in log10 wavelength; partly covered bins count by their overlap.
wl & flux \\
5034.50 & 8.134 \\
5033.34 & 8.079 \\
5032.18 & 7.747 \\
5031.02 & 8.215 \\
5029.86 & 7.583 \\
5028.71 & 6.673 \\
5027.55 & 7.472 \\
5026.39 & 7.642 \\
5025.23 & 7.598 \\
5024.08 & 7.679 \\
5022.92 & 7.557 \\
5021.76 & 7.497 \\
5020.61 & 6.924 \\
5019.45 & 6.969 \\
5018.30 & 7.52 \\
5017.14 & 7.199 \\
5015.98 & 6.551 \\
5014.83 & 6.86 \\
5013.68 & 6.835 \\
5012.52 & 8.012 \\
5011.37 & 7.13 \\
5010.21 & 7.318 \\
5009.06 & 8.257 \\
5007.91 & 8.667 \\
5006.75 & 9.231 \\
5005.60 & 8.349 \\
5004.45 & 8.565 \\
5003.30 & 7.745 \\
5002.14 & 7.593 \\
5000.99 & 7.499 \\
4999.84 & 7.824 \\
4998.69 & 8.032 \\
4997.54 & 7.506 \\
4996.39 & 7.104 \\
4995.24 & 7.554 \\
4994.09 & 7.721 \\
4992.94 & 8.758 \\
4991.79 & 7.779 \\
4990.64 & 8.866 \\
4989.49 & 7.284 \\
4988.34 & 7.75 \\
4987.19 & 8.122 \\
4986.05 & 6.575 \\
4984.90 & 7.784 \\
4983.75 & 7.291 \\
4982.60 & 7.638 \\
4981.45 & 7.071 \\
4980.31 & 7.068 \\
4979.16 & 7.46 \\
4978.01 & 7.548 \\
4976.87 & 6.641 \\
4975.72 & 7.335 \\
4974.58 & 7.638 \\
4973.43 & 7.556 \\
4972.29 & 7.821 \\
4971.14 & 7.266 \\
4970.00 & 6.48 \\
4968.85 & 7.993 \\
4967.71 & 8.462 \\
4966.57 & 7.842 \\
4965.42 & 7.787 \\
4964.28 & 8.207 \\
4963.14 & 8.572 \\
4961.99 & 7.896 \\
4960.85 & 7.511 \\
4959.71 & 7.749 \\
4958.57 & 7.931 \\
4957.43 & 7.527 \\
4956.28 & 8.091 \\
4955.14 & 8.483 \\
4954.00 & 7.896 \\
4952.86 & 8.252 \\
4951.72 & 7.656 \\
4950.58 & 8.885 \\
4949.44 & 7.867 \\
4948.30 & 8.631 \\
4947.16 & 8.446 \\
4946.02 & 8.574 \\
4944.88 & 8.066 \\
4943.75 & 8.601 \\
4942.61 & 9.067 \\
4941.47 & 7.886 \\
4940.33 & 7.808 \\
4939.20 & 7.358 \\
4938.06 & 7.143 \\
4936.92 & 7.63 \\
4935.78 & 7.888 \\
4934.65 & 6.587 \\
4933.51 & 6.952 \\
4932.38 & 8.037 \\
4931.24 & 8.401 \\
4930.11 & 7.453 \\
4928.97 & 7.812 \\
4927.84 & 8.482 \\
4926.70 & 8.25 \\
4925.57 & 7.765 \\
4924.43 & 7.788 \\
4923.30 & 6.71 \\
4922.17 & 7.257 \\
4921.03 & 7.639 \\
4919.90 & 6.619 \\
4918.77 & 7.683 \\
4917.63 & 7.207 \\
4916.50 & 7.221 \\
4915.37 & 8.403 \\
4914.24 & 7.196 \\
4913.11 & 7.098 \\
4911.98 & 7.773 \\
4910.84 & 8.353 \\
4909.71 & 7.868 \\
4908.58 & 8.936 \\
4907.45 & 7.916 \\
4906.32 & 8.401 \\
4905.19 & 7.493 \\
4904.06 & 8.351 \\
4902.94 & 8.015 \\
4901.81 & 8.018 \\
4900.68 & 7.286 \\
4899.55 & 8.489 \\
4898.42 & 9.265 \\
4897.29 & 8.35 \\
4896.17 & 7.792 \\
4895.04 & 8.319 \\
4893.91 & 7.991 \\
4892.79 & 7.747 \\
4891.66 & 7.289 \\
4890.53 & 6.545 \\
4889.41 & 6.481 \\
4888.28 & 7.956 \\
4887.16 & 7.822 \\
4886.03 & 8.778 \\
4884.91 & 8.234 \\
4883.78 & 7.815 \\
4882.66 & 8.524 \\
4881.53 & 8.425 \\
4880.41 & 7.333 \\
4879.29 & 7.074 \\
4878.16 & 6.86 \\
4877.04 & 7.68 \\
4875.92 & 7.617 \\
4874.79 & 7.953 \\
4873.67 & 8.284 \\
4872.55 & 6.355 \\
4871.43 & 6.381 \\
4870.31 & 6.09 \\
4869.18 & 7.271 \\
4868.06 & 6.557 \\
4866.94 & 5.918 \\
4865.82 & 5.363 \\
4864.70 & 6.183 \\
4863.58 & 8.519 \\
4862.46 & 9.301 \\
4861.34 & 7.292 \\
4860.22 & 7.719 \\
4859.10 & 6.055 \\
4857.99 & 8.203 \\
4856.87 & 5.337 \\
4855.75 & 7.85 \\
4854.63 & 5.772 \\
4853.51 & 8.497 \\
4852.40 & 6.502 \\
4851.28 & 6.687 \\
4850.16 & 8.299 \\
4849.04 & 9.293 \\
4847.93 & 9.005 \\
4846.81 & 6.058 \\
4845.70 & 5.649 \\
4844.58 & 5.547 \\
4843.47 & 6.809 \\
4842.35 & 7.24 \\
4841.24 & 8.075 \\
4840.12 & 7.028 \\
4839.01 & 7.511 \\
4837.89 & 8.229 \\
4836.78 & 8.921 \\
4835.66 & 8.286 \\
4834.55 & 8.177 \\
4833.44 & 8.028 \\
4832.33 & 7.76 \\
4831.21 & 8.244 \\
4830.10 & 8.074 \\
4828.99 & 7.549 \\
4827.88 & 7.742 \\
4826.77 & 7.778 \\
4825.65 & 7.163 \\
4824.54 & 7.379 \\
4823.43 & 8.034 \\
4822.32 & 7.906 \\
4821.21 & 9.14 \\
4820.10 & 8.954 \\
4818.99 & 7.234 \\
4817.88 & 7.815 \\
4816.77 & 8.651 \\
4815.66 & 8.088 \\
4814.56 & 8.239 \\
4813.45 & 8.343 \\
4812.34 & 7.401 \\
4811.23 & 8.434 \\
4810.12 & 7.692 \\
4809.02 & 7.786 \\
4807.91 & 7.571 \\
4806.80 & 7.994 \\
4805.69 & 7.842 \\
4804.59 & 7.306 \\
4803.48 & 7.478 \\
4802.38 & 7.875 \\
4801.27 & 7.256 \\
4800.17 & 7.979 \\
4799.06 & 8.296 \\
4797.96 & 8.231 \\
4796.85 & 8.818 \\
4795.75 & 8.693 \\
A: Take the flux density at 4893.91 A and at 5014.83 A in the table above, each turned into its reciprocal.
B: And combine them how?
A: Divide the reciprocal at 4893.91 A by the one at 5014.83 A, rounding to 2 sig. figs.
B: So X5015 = 0.86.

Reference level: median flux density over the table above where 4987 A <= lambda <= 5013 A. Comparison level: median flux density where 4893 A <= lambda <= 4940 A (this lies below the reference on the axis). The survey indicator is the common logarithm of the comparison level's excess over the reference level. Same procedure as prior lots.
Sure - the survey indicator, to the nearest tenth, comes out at -1.9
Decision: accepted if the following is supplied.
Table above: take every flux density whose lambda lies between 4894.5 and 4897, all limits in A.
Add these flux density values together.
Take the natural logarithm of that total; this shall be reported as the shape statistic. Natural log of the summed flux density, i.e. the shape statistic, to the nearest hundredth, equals 2.78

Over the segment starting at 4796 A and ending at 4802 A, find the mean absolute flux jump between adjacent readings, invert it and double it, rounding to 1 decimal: 4.7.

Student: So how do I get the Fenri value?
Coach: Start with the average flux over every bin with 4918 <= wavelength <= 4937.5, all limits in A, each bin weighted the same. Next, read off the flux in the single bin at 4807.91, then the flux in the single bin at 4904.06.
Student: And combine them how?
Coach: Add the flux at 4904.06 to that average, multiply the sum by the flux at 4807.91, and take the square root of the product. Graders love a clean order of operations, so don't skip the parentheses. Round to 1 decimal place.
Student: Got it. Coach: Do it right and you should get 11.0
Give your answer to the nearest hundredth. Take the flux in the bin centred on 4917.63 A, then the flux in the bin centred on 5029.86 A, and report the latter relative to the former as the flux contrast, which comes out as 1.05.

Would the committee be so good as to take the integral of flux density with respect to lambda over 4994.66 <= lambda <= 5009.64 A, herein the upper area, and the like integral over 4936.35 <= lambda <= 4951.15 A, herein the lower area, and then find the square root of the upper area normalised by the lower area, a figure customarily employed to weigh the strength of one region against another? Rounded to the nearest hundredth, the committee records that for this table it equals 1.00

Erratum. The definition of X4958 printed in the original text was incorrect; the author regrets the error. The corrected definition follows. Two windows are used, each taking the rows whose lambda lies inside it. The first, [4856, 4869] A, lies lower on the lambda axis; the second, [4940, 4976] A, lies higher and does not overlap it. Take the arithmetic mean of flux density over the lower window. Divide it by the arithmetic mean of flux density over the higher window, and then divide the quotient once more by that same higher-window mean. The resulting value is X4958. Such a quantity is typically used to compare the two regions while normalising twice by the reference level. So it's 0.109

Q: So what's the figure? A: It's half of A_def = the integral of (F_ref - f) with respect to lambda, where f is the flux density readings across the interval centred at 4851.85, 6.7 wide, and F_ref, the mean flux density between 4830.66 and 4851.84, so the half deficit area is 0.39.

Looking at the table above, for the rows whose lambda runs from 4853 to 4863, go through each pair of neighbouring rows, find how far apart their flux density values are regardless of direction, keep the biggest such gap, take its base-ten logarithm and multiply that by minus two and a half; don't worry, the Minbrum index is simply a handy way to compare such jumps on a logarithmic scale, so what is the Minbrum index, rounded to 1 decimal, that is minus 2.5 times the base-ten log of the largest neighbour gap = -1.1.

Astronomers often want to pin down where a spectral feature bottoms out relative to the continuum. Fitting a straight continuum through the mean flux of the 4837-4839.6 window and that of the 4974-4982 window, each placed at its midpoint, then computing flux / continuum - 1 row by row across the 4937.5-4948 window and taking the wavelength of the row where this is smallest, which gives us 4938.06 A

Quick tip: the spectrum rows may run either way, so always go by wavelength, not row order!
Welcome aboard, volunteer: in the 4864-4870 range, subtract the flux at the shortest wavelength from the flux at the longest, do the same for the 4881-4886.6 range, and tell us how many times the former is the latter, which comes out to 3.1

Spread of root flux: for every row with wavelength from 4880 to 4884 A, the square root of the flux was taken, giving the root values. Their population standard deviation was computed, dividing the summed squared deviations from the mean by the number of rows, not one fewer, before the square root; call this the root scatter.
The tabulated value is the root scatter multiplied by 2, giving 0.17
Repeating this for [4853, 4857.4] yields 0.51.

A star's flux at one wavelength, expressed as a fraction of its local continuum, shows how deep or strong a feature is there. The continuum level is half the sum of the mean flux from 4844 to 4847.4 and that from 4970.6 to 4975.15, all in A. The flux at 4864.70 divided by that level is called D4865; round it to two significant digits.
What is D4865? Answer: 0.93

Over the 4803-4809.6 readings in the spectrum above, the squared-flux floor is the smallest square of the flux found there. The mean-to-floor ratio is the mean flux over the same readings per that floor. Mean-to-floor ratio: 0.144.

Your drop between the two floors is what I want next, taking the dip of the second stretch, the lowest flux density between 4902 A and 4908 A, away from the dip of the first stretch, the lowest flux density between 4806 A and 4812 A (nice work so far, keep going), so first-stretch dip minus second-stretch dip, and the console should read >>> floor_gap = 0.08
